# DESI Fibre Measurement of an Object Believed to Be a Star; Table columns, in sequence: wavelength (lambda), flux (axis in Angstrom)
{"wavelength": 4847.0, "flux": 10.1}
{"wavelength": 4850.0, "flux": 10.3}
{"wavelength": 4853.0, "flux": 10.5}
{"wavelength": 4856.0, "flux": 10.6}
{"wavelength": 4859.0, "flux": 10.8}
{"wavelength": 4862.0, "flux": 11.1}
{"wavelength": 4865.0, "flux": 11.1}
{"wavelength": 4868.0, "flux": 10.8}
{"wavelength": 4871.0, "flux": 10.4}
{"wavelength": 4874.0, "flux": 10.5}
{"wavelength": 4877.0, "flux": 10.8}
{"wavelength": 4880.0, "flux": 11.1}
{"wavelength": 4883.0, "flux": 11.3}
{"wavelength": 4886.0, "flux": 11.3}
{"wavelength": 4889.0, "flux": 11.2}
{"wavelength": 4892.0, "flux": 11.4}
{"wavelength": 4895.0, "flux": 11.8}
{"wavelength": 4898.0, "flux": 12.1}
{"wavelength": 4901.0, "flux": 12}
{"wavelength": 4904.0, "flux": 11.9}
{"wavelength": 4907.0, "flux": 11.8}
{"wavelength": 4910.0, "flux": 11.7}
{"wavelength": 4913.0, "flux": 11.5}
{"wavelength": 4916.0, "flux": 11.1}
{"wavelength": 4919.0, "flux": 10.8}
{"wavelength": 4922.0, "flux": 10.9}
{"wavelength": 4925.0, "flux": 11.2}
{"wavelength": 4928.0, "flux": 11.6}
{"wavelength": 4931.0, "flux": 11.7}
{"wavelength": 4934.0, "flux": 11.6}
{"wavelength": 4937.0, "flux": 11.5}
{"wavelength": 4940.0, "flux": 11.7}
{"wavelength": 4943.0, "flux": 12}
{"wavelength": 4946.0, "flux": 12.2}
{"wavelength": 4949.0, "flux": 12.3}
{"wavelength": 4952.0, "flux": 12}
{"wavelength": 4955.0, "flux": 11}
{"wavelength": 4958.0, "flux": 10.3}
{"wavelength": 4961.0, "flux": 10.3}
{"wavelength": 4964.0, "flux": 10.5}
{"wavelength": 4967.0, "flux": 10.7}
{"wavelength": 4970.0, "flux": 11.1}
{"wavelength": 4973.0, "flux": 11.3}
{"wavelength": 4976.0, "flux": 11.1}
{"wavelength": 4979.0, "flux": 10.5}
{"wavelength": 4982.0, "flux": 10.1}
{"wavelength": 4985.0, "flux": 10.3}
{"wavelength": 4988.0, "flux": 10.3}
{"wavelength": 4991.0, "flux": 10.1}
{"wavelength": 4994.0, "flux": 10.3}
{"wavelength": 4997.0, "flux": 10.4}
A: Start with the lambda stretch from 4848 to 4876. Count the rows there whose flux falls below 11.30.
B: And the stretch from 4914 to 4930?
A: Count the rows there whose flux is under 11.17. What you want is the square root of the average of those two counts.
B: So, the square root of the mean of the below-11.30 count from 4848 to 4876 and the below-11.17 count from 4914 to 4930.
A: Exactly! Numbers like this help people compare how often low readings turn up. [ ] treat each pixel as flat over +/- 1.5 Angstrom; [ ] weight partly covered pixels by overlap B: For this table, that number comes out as 2.4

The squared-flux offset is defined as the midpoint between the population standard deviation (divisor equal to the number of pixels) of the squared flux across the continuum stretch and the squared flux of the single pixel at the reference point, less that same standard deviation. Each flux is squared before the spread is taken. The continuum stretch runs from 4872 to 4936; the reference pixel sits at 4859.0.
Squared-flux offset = 54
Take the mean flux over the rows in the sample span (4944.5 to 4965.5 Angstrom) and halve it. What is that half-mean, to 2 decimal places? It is 5.61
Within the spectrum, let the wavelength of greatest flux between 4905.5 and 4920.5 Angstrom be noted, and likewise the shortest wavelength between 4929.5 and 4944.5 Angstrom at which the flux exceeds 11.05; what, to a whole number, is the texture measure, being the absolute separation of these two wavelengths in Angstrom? 24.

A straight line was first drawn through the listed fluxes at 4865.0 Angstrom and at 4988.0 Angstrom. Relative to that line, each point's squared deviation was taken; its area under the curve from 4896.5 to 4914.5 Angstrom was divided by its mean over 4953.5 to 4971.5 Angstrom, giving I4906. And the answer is 131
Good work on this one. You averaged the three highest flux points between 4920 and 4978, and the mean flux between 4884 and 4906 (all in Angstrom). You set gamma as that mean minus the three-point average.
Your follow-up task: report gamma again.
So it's -0.50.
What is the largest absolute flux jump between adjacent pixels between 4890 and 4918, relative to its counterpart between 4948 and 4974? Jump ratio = 0.40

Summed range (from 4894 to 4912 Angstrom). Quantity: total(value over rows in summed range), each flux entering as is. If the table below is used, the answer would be 71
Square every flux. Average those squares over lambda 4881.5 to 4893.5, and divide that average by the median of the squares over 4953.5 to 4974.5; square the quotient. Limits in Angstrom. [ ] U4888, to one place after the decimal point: 1.2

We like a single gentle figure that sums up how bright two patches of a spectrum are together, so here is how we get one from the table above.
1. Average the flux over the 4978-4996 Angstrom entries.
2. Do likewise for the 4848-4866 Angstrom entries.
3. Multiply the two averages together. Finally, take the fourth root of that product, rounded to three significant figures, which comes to 3.24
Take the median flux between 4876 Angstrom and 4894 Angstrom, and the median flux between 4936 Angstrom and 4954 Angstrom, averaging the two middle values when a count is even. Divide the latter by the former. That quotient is 1.067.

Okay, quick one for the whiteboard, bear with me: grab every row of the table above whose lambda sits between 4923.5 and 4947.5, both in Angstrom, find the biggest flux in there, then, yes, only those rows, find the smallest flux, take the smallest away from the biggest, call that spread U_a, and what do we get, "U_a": 1.0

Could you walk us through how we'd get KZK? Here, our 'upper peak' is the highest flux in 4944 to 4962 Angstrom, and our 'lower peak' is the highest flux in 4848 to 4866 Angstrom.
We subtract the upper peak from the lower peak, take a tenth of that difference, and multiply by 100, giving -12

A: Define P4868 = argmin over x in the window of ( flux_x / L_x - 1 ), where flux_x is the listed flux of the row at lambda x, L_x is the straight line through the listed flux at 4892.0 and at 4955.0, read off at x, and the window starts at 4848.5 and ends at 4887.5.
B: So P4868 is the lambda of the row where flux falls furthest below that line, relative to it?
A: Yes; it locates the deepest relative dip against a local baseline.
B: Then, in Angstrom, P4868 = 4850.0 Angstrom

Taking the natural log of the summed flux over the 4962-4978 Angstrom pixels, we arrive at 4.00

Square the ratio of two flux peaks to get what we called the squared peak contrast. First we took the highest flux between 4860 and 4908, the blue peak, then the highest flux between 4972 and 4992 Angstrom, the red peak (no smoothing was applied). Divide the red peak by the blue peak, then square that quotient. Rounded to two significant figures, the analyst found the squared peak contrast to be 0.87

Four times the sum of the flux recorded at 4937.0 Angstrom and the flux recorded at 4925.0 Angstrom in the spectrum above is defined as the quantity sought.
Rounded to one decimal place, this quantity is 90.8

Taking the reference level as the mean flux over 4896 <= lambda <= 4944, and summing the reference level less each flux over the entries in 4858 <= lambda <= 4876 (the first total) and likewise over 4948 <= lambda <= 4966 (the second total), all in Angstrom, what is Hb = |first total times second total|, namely 14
